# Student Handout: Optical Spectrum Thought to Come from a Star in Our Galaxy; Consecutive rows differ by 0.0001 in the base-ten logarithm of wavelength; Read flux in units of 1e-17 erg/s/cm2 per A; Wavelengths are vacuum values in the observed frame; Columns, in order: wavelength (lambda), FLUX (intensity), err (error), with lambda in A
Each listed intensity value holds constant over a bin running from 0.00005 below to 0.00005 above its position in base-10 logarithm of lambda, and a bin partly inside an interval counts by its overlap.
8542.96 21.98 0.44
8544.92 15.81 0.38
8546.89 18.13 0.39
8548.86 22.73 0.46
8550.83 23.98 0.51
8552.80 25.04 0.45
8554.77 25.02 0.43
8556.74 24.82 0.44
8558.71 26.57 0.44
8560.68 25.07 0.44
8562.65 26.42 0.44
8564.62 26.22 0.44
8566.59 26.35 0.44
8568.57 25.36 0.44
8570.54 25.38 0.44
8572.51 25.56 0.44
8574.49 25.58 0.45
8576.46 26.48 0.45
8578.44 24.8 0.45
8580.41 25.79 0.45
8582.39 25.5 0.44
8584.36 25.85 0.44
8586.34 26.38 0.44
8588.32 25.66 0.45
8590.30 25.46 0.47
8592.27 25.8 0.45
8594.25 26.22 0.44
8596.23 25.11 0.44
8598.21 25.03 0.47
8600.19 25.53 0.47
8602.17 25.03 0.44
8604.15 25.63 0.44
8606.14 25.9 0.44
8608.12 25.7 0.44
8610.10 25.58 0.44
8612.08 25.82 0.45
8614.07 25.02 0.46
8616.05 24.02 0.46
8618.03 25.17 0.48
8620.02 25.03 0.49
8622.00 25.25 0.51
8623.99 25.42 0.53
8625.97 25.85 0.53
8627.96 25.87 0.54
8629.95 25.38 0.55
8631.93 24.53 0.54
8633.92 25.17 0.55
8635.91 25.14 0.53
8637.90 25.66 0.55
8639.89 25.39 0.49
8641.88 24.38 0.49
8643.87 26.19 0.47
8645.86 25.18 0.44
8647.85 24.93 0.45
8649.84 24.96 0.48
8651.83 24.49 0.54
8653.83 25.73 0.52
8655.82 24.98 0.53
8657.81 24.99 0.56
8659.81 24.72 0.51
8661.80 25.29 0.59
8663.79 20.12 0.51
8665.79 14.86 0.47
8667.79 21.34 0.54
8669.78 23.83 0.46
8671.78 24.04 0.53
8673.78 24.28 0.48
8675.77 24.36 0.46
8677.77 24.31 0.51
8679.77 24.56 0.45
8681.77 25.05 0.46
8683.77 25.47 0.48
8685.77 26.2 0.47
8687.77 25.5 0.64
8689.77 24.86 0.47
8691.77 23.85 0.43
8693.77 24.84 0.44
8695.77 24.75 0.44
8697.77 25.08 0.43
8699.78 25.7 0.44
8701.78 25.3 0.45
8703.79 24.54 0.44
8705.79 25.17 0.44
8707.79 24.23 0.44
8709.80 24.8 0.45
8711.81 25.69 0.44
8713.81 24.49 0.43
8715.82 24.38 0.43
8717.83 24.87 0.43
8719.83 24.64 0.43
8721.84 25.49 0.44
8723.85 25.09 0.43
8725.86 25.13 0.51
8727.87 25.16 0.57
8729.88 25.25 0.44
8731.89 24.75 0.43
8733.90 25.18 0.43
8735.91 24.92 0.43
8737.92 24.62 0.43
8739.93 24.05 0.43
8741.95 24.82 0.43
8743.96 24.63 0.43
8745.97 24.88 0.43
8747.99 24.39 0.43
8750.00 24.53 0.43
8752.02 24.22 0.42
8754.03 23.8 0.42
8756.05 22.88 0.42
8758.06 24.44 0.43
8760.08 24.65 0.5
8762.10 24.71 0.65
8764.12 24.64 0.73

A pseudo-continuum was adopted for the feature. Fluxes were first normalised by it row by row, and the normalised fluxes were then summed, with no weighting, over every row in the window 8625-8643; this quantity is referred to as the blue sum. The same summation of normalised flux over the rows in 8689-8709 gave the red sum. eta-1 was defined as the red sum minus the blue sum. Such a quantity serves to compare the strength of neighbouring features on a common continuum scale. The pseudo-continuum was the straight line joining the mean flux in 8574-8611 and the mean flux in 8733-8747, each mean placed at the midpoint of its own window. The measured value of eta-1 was 1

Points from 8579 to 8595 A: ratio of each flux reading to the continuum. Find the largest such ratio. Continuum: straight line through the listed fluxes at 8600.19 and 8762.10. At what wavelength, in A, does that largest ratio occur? 8586.34 A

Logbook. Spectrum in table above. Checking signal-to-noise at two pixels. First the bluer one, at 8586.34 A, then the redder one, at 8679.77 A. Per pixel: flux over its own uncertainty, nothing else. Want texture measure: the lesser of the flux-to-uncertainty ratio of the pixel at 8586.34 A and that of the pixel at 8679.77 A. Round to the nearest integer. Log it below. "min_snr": 55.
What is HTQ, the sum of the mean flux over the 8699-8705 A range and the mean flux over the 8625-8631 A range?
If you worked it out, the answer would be 50.9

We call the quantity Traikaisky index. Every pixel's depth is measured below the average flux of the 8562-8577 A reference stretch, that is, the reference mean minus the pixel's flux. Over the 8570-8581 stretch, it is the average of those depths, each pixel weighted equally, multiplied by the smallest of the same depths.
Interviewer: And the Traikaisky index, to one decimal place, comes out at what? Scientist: -0.2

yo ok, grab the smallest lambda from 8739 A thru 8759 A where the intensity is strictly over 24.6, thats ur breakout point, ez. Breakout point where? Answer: 8741.95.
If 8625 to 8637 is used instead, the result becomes 8625.97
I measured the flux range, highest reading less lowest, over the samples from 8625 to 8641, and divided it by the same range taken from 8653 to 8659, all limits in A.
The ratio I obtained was 1.8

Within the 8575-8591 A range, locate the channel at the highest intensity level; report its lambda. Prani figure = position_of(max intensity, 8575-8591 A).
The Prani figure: 8576.46 A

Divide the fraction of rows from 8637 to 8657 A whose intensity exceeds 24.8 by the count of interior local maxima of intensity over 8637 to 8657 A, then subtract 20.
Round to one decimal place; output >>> -19.7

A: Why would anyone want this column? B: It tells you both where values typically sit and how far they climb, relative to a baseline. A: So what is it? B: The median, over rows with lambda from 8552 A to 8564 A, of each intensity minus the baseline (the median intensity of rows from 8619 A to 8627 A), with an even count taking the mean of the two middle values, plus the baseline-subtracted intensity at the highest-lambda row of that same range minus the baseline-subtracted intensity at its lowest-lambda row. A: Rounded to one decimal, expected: 1.1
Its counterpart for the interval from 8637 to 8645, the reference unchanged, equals 0.7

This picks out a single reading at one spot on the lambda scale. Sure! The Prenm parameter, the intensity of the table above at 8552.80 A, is 25.04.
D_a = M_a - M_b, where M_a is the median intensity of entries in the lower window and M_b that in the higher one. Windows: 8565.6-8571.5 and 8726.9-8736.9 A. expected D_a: 0.2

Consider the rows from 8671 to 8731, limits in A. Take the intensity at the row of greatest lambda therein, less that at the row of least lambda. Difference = 1.2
